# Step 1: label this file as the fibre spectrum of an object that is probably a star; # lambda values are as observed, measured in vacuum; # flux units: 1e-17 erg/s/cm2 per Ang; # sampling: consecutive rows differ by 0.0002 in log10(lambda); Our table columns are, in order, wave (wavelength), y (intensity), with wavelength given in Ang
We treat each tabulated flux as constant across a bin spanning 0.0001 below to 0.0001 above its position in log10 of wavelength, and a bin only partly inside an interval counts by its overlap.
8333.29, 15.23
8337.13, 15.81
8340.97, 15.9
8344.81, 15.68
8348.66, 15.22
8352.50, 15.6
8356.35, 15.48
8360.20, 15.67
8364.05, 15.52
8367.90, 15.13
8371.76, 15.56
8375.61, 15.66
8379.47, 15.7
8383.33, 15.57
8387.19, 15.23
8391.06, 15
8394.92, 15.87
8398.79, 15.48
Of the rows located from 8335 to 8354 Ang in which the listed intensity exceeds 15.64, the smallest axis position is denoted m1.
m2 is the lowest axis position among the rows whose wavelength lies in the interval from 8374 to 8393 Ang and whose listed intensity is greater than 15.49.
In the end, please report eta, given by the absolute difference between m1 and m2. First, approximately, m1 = 8337.13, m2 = 8375.61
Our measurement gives 38.5 Ang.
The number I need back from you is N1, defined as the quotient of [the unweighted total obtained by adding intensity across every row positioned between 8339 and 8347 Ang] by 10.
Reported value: 3.16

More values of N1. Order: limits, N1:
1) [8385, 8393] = 3.02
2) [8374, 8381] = 3.14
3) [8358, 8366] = 3.12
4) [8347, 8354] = 3.08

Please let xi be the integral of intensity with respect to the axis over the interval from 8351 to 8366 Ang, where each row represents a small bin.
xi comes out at 233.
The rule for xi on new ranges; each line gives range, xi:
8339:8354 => 234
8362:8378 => 248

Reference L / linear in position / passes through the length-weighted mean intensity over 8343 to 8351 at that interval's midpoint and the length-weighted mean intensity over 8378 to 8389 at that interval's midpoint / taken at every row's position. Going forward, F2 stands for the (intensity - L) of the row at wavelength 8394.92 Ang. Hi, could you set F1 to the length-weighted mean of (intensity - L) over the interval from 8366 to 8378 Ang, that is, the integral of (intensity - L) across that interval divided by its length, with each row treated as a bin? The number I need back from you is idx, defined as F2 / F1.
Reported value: -16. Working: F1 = -0.02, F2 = 0.36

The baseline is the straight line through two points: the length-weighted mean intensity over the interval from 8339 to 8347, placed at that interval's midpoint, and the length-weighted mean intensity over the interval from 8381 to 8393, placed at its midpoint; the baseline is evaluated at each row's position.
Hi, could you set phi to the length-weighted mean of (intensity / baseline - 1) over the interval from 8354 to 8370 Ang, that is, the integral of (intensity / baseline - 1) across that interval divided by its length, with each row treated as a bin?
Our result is -0.006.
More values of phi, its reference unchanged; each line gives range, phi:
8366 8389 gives 0.006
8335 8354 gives -0.007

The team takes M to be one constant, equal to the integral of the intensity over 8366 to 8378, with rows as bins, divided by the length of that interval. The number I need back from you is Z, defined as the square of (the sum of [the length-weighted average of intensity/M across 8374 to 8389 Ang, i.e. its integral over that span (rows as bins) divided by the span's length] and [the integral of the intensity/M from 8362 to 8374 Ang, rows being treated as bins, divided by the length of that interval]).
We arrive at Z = 4.010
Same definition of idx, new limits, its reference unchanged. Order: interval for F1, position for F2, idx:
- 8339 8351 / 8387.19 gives -2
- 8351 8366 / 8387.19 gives -3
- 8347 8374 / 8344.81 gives -22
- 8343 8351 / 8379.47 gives 192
